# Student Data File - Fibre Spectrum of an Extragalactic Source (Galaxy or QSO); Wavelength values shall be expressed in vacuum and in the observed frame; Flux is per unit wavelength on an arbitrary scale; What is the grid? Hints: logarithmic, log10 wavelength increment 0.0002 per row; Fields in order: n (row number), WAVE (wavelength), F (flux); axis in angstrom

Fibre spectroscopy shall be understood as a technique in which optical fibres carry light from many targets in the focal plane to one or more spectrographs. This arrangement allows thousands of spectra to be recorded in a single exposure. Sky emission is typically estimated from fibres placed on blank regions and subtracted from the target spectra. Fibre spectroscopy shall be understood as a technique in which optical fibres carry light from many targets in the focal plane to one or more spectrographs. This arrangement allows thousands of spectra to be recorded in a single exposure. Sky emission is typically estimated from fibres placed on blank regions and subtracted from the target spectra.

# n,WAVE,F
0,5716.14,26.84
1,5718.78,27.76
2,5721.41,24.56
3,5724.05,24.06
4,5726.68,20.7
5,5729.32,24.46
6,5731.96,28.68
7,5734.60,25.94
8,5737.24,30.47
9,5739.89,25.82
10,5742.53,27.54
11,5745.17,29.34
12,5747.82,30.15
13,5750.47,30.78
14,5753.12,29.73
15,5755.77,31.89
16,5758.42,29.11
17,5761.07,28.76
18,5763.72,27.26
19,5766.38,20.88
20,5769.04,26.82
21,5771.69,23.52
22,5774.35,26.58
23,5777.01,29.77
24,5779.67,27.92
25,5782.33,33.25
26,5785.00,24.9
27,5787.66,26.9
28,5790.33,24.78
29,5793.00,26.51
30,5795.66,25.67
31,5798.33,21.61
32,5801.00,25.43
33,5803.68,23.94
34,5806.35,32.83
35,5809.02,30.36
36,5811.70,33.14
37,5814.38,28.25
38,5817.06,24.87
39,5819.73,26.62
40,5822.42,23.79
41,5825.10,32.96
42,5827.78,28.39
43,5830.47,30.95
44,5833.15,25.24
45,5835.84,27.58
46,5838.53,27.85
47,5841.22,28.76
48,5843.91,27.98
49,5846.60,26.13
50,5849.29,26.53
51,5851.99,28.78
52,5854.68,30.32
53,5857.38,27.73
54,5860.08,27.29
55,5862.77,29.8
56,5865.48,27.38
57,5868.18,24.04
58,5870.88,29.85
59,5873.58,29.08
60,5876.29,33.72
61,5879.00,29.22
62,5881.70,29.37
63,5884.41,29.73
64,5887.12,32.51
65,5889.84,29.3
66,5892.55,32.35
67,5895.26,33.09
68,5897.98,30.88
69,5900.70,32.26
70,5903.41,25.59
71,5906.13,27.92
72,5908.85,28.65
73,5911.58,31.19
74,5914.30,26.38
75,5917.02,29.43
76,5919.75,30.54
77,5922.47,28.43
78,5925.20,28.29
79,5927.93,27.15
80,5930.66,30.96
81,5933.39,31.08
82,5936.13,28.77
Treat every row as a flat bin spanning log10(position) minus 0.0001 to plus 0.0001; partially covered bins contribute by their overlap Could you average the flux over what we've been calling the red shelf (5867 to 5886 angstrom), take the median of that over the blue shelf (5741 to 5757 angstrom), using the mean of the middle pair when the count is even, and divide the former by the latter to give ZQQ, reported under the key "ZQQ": 0.98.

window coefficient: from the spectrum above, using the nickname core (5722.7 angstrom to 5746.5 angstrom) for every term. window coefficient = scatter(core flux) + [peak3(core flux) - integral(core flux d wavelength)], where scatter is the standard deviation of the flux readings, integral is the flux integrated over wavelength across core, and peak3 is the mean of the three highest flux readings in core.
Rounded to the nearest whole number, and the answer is -594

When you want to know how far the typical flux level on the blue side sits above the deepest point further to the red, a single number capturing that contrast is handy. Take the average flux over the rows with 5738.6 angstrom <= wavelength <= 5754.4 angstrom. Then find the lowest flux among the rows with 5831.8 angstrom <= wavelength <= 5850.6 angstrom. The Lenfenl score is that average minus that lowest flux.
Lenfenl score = 3.7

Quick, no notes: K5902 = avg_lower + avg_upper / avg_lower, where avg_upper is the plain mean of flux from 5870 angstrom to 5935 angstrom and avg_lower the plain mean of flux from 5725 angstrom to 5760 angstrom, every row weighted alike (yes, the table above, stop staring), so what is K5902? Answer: 29.1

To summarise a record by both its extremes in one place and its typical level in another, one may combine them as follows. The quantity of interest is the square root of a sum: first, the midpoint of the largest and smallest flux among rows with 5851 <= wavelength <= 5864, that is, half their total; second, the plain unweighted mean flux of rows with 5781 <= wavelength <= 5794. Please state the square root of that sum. 7.49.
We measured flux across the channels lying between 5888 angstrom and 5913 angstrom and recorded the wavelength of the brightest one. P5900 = 5895.26 angstrom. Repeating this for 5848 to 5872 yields 5854.68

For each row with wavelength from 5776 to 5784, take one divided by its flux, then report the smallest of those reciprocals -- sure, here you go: 0.0301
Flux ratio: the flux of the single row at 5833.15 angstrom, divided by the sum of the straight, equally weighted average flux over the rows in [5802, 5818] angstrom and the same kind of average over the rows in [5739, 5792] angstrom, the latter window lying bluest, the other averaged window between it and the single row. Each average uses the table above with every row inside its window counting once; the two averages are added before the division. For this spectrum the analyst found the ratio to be 0.45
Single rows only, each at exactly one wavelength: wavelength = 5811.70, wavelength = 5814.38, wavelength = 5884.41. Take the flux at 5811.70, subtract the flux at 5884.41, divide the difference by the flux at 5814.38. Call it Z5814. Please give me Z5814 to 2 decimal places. 0.12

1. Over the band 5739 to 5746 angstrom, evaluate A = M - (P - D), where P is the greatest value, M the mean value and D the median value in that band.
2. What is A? 25.8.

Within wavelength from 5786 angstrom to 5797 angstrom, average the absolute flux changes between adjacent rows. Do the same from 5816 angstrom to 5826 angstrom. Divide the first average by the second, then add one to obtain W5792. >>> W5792 1.3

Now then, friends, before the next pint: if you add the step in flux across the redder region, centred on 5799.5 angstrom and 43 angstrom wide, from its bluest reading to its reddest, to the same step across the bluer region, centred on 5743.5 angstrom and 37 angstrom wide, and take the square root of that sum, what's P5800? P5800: 2.60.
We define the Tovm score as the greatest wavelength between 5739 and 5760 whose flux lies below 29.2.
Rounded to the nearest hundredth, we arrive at 5758.42 angstrom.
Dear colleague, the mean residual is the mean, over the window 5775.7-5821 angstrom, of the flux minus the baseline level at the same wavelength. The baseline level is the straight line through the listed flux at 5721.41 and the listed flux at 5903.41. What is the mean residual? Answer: 2.5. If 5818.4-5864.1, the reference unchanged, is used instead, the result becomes 2.8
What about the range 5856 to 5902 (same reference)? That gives 4.4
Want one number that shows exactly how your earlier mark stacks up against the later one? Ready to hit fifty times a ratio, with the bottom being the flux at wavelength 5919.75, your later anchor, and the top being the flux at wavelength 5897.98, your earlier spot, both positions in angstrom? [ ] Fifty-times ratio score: 51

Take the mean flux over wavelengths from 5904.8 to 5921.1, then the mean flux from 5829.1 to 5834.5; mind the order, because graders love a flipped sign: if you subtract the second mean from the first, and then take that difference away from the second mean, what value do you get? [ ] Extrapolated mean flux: 27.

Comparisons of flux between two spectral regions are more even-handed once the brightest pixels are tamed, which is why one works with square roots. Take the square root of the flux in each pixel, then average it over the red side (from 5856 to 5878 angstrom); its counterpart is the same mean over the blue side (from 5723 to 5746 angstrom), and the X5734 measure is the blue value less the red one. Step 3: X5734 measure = -0.22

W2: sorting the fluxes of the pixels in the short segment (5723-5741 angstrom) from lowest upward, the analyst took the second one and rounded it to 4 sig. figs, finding 24.06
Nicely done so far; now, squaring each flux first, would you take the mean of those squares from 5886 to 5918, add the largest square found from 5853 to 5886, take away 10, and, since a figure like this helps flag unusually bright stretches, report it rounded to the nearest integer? 2030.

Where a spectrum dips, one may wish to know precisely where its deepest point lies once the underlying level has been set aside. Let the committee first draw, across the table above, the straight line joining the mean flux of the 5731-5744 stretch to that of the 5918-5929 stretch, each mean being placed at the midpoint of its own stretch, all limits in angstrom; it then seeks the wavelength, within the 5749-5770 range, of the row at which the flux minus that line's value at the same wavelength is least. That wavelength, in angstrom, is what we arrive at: 5766.38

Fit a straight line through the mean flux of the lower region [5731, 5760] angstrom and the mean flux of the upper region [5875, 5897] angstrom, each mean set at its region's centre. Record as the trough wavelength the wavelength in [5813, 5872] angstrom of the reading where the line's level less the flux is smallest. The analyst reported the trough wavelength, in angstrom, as 5825.10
